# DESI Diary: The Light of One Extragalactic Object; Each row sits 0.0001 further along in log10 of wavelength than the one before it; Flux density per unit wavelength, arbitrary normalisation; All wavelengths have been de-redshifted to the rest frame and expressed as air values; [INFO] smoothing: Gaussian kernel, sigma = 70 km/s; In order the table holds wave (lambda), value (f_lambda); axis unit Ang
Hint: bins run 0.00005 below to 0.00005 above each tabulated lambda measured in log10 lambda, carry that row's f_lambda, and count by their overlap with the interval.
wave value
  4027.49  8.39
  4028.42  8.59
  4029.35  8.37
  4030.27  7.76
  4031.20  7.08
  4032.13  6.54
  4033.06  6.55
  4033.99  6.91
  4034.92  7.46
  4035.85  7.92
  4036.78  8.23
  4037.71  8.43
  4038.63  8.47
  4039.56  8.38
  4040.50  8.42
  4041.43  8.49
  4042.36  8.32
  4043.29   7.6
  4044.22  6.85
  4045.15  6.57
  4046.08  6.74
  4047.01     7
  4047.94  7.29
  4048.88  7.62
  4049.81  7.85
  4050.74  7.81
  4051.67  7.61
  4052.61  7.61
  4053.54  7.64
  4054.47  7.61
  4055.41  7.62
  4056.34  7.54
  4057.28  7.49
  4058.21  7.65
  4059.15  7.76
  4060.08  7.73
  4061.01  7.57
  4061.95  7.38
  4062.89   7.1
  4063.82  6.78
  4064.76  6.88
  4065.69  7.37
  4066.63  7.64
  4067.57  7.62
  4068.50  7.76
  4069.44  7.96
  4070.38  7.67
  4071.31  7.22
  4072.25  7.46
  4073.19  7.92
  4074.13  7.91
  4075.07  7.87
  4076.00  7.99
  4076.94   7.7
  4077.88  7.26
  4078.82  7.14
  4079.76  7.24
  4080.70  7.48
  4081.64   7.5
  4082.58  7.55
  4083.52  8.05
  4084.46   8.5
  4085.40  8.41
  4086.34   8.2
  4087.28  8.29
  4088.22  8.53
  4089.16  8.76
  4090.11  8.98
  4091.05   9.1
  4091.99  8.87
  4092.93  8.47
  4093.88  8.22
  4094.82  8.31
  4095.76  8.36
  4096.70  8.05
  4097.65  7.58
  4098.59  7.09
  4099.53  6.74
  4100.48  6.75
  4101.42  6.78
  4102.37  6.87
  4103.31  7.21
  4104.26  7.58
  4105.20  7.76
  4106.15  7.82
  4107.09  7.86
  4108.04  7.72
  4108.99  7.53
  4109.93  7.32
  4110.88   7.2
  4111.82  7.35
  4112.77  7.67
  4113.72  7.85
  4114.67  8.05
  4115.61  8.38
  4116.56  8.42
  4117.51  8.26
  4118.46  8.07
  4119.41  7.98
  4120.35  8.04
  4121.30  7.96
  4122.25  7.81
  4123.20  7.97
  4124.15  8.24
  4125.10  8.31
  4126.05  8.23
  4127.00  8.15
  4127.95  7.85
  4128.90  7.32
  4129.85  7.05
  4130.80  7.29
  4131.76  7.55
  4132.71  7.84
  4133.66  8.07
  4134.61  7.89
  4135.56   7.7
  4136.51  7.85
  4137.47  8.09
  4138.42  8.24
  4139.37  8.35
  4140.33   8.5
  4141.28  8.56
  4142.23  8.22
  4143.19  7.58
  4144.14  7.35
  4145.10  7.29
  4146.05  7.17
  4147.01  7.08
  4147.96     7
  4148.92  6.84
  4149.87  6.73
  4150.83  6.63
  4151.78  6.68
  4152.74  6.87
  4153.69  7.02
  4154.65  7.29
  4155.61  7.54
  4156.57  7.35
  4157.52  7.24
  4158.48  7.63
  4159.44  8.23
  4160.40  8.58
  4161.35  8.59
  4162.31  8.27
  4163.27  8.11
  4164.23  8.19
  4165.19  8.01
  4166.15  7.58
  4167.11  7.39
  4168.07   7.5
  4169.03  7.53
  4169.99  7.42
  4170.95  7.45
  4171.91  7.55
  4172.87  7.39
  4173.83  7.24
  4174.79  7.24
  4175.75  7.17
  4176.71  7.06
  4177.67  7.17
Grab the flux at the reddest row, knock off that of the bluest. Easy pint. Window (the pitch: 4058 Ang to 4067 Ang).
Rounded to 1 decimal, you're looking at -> 0.0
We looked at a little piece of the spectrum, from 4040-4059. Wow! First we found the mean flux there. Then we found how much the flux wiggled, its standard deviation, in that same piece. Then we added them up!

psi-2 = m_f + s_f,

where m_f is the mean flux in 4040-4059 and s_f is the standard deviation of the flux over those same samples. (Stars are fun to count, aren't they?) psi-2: 8.1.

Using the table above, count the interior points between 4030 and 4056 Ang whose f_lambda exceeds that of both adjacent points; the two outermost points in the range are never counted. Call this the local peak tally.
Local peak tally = 4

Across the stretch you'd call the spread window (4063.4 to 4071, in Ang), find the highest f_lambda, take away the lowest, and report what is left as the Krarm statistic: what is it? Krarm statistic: 1.18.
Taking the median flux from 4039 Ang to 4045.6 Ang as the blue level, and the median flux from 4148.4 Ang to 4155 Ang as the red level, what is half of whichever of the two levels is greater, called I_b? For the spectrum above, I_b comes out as 4.16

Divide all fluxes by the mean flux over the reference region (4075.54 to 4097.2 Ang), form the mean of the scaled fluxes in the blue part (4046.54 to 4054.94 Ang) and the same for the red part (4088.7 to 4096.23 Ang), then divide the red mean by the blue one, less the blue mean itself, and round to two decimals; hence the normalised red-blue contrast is 0.21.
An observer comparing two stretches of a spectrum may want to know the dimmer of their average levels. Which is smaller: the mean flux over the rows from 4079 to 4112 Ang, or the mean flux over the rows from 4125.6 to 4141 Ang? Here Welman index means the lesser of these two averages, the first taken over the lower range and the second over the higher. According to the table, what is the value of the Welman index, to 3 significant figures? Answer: 7.83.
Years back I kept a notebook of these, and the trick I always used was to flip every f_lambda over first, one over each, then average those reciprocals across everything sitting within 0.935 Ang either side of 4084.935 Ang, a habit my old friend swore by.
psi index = 0.118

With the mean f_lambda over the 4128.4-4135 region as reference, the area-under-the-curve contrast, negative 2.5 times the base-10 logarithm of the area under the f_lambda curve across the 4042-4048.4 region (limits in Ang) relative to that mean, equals -2.0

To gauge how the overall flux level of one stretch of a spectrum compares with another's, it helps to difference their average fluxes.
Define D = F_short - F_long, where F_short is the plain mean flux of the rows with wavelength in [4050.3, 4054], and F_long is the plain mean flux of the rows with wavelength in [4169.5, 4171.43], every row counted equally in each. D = 0.2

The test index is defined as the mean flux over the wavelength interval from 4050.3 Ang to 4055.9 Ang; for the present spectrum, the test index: 7.65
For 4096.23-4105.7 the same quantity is 7.24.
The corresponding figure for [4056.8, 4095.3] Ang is 7.84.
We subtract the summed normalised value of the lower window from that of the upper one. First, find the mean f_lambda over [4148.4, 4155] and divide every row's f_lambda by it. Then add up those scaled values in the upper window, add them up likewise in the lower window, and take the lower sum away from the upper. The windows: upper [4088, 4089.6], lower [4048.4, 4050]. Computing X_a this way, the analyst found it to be 0.27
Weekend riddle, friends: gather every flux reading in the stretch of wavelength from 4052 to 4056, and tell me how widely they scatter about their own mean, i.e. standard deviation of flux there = 0.01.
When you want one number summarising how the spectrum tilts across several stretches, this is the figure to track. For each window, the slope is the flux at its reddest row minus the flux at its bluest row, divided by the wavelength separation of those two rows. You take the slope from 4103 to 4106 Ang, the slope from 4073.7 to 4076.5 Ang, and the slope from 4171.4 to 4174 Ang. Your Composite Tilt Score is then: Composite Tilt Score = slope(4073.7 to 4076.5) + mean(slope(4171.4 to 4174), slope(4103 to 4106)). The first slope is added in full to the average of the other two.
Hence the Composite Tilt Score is 0.11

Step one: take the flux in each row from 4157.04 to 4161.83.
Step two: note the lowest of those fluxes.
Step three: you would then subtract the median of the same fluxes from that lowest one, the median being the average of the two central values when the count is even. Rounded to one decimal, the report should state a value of -1.0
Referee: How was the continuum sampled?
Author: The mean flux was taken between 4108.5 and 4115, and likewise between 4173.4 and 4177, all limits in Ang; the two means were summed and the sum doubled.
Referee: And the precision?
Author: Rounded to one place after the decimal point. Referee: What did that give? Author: 29.5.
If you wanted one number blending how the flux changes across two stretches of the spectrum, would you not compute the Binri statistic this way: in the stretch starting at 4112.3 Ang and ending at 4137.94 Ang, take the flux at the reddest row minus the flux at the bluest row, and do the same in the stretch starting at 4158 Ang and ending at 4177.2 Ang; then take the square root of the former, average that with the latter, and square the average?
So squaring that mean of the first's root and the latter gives 0.00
